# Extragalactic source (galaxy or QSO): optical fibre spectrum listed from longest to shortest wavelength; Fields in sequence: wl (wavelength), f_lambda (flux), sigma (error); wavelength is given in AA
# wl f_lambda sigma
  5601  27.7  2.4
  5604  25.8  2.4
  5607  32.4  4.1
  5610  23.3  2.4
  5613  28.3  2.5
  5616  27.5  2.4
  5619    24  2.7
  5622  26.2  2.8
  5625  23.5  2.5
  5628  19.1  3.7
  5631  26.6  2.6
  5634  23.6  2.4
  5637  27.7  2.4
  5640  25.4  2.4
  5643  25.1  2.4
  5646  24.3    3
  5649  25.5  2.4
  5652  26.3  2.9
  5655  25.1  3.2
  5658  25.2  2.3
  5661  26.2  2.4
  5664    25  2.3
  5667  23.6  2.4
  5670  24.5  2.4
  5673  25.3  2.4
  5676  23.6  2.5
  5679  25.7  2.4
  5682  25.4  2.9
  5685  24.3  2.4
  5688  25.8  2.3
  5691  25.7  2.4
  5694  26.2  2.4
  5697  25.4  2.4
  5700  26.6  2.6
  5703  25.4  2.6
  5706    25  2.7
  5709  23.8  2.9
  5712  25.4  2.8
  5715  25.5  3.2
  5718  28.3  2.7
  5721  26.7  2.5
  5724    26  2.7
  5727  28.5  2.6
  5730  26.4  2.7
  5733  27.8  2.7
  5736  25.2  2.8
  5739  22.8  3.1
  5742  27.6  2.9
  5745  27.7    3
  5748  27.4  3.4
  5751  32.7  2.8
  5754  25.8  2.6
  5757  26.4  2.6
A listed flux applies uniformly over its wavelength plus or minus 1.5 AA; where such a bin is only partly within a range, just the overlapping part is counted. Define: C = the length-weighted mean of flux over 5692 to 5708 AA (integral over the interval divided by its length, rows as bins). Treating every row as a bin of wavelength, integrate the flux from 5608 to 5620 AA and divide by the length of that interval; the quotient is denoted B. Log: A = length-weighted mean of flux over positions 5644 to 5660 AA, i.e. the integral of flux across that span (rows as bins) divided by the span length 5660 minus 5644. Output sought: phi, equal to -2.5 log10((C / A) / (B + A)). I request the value 4.26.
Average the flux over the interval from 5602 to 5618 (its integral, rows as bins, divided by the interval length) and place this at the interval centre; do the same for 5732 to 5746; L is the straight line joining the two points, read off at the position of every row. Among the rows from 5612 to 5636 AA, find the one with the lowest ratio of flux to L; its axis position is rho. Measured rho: 5628 AA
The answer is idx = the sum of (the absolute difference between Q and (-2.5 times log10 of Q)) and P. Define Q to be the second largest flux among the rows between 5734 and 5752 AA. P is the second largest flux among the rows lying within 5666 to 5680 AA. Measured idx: 56.6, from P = 25.3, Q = 27.7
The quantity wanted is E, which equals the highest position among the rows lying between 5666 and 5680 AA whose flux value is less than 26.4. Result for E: 5679 AA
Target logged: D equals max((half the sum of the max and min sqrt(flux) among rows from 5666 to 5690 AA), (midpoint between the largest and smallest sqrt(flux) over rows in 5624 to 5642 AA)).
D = 4.97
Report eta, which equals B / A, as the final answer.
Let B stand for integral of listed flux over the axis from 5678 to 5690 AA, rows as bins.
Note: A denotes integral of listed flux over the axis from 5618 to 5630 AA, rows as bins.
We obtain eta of 1.09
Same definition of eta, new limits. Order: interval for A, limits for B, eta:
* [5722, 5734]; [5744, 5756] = 1.04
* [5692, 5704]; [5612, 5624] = 1.01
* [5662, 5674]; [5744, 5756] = 1.15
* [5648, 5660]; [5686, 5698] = 1.01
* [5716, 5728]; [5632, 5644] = 0.94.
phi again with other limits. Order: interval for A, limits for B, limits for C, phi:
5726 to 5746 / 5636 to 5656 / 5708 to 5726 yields 4.31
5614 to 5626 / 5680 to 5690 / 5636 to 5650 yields 4.26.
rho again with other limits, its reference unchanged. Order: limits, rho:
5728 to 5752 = 5739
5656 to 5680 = 5667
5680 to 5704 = 5685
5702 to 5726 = 5709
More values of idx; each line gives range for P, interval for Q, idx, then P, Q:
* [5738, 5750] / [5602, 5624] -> 59.5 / 27.6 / 28.3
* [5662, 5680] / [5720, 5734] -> 56.7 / 25.3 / 27.8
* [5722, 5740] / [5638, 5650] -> 56.7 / 27.8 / 25.4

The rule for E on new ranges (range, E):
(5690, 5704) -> 5703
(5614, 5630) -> 5628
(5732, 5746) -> 5739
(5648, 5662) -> 5661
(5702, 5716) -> 5715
